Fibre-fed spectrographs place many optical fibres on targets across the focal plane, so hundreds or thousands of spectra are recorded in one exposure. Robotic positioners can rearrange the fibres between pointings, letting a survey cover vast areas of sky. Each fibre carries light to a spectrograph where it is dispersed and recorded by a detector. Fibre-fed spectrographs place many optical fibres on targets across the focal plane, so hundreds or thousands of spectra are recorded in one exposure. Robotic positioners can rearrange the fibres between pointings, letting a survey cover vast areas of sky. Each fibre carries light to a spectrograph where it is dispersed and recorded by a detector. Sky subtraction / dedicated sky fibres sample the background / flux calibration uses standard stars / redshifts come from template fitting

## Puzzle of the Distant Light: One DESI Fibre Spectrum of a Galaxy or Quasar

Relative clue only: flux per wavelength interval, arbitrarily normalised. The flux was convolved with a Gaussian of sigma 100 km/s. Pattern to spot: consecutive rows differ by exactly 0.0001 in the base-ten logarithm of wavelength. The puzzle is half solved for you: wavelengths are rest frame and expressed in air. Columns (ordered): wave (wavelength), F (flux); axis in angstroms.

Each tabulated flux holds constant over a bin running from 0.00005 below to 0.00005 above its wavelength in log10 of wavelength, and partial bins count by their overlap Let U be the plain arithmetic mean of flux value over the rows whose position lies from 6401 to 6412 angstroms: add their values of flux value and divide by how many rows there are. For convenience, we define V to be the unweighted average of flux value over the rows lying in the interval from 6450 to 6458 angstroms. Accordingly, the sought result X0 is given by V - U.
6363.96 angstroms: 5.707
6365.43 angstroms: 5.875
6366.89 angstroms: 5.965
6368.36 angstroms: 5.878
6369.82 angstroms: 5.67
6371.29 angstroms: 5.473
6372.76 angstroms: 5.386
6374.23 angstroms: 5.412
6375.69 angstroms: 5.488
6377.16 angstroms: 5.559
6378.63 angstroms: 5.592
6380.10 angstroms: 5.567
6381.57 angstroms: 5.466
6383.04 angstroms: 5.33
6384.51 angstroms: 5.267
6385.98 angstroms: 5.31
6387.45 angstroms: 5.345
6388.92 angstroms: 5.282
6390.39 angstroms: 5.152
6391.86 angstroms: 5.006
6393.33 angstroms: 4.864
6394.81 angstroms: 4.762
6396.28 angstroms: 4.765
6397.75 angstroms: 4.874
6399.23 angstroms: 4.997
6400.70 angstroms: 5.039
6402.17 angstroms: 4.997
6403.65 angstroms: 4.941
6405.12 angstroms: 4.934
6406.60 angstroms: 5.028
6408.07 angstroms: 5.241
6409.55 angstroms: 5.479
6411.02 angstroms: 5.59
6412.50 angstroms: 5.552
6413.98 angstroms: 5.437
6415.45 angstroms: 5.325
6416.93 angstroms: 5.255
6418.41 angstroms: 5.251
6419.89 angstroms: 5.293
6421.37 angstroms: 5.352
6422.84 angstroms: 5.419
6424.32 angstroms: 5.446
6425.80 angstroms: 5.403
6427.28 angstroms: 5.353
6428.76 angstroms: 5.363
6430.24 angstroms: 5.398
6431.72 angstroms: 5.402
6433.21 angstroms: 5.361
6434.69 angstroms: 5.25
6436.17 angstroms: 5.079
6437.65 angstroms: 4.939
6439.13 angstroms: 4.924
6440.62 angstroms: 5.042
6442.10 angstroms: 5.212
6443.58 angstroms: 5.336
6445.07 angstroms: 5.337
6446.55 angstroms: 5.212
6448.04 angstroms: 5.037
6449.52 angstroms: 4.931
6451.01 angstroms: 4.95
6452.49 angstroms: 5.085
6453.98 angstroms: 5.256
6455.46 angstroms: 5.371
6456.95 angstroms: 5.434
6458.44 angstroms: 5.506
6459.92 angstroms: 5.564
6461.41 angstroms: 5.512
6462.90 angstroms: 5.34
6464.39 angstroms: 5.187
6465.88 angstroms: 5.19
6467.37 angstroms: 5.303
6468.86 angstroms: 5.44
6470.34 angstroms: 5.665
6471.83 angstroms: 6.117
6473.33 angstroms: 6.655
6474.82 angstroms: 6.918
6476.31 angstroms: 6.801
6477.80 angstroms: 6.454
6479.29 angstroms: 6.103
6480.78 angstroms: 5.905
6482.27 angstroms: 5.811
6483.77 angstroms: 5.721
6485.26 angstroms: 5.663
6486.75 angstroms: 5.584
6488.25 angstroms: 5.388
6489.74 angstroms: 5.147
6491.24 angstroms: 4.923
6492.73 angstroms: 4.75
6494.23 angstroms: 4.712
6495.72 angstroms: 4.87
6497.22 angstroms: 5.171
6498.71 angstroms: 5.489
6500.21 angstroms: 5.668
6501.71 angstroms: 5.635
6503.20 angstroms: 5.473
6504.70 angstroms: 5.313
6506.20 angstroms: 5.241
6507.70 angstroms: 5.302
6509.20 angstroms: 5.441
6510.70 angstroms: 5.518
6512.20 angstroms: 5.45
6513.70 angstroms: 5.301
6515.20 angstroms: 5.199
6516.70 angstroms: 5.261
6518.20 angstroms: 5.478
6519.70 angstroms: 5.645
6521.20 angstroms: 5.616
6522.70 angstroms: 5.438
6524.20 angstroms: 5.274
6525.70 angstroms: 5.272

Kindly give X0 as 0.05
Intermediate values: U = 5.2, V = 5.22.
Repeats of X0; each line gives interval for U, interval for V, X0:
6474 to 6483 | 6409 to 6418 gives -0.89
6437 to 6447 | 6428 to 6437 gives 0.17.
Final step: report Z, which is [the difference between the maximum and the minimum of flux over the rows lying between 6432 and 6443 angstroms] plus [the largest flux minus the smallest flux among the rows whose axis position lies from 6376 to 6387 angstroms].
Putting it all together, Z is 0.8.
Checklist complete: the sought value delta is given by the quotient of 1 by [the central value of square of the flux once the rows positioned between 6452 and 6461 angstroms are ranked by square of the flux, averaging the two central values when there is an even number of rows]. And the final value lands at 0.0343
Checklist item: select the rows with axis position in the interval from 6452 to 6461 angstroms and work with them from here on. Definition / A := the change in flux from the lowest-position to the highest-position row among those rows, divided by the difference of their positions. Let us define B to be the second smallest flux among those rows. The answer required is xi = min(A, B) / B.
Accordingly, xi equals 0.012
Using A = 0.064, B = 5.256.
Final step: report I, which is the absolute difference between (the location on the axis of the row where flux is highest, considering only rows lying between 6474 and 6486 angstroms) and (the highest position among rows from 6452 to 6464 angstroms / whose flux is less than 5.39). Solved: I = 11.9 angstroms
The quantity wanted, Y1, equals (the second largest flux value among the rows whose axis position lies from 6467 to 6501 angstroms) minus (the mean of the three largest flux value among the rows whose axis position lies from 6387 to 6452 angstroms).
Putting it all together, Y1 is 1.3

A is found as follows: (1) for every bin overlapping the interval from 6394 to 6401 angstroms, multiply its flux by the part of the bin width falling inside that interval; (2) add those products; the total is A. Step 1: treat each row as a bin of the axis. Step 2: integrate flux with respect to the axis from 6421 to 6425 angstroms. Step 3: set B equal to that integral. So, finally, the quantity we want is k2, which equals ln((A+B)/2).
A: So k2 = 3.33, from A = 34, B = 22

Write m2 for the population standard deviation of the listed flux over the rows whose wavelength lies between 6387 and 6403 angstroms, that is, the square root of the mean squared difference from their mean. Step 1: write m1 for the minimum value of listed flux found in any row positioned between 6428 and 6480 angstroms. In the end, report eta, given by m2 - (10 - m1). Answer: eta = -4.89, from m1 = 4.924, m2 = 0.18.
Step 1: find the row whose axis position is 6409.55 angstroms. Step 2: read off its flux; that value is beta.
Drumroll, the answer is 5.479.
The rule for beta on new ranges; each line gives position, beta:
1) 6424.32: 5.446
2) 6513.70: 5.301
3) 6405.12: 4.934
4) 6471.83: 6.117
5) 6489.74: 5.147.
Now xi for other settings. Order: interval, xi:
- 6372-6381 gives 0.005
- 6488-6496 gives -0.015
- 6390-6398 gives -0.008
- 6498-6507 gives -0.006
